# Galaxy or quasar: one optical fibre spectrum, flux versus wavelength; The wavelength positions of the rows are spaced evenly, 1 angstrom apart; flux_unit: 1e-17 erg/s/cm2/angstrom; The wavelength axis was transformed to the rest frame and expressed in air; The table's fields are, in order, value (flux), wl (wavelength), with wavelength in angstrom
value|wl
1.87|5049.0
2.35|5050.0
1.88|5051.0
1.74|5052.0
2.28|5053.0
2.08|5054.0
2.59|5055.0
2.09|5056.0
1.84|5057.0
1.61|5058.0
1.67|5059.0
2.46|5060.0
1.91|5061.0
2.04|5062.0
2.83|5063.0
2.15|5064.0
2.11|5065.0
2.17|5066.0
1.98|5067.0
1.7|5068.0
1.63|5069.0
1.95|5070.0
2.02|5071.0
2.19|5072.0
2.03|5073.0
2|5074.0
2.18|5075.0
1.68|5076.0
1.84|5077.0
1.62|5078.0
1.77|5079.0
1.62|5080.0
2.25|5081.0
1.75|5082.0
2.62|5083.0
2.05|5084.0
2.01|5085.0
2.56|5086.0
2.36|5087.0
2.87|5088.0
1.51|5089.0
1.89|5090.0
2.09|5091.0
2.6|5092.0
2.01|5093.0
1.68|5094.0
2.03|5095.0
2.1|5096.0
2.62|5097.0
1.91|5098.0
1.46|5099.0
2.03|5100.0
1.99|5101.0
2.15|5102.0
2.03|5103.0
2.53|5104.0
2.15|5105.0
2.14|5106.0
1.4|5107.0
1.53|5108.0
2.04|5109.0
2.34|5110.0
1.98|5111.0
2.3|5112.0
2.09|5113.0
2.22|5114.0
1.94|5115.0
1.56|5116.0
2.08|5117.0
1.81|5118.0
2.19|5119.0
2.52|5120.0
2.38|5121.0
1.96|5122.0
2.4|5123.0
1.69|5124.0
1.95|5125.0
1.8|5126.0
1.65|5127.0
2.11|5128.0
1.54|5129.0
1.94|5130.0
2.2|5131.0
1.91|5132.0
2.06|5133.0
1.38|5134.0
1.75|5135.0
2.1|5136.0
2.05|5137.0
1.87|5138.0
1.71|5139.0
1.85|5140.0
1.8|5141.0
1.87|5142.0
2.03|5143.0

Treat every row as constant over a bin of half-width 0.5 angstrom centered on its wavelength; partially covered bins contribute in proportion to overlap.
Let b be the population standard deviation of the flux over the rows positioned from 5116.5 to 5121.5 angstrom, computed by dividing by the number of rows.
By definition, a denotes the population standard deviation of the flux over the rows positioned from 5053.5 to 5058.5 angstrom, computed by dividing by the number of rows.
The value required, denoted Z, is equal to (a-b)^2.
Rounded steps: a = 0.33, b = 0.25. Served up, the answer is 0.006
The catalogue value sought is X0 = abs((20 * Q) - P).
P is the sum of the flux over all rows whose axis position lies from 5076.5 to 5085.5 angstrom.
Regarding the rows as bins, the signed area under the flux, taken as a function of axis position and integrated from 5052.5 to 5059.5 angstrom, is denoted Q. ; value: 266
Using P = 18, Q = 14.2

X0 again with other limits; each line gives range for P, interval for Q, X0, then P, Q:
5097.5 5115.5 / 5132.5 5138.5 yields 188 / 36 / 11.2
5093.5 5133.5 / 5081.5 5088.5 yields 244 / 80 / 16.2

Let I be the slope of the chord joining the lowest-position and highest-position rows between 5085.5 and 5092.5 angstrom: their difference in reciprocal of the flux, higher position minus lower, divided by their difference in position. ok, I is -0.001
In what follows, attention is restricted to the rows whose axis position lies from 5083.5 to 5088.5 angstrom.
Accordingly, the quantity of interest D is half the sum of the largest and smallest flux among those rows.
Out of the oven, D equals 2.44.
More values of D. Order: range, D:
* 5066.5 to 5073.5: 1.91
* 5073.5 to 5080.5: 1.90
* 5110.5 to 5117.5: 1.93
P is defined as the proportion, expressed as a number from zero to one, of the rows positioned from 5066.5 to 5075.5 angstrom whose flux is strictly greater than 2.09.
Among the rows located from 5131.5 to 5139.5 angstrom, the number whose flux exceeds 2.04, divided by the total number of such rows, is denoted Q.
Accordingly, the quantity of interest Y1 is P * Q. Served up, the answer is 0.08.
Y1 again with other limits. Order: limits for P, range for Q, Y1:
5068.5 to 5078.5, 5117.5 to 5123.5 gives 0.13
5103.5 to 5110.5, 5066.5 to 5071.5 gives 0.00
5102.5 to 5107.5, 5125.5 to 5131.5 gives 0.20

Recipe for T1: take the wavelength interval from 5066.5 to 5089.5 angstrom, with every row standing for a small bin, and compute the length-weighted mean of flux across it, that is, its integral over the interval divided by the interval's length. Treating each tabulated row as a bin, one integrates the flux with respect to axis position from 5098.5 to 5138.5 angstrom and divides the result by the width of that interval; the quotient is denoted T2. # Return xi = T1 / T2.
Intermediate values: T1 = 2.01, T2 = 1.98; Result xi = 1.01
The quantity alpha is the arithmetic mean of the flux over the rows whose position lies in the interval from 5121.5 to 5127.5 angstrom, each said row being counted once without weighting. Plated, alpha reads 1.91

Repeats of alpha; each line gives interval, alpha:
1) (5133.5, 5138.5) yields 1.83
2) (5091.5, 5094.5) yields 2.10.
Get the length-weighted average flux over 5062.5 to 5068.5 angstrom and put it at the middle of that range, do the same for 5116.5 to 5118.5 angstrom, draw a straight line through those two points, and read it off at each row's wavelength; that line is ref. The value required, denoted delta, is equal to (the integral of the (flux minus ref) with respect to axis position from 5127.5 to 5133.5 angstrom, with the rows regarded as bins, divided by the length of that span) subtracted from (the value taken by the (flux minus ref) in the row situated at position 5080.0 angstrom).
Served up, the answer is -0.55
